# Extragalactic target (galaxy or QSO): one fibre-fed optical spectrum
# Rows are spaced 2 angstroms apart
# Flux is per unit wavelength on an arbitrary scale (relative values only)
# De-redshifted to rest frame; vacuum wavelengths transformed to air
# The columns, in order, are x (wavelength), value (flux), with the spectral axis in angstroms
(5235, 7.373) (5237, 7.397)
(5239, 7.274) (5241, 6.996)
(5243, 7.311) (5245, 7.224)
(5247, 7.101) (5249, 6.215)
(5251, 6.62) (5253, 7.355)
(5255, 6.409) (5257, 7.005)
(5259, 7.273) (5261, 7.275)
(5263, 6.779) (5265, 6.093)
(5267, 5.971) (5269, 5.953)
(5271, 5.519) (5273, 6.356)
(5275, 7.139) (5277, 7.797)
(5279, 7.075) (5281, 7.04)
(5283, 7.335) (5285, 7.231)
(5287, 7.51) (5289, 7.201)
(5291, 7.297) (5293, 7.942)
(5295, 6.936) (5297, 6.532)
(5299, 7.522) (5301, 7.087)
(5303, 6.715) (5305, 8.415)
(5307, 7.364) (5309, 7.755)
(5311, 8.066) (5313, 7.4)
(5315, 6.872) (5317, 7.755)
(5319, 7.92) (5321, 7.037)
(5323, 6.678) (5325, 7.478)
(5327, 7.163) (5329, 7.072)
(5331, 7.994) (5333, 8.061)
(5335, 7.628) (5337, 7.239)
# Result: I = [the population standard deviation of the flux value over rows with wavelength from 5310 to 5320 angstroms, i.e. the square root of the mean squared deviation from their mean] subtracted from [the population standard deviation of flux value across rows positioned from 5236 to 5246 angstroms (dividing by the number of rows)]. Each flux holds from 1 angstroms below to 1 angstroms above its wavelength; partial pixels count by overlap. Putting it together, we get -0.29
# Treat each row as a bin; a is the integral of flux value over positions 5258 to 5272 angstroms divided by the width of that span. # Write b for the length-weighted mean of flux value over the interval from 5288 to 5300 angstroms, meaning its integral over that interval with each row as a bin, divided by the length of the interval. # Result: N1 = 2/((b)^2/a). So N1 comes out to 0.24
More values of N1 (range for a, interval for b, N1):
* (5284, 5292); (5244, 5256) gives 0.31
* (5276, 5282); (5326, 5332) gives 0.27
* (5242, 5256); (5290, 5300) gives 0.26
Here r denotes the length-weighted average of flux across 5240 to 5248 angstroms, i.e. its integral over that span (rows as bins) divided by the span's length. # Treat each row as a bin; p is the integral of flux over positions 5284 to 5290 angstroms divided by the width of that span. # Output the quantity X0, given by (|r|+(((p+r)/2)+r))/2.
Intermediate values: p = 7.3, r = 7.2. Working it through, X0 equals 10.8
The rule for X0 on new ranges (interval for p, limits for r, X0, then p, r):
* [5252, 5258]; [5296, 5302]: 10.5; 6.9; 7.0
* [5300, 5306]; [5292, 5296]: 11.2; 7.4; 7.4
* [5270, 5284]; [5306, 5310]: 11.2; 6.9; 7.6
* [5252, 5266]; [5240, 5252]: 10.4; 6.9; 6.9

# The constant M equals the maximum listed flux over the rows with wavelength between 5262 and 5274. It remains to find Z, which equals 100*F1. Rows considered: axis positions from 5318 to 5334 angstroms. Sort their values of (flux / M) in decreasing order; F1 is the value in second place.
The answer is 118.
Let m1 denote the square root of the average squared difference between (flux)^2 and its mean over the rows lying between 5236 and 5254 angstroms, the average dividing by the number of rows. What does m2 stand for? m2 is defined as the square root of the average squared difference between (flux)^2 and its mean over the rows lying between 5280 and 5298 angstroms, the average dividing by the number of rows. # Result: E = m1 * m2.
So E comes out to 27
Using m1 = 5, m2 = 5.3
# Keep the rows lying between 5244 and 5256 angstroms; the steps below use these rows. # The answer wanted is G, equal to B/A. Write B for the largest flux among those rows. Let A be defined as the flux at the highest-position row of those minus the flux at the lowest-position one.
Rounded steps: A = -0.8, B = 7.355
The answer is -9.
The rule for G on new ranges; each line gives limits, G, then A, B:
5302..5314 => 12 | 0.7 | 8.415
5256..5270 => -7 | -1.1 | 7.275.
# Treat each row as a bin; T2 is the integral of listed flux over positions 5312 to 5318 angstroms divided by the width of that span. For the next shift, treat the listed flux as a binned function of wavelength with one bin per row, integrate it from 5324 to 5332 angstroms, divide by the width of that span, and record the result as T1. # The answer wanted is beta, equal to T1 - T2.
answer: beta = 0.1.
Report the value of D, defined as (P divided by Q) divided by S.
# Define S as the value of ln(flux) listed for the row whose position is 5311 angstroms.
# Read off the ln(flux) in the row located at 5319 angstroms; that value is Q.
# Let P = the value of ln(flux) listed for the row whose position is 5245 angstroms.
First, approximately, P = 1.98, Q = 2.07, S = 2.09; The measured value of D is 0.458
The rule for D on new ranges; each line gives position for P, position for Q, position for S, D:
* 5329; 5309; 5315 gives 0.495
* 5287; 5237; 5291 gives 0.507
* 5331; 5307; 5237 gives 0.520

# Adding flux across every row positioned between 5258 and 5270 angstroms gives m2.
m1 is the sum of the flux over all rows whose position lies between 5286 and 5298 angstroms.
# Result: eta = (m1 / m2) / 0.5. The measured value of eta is 2.21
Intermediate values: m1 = 43.4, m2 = 39.3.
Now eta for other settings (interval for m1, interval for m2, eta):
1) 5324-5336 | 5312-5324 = 2.08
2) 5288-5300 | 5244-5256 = 2.12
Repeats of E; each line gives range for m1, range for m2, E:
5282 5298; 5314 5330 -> 33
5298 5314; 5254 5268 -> 51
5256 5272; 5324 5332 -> 45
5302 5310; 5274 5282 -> 43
